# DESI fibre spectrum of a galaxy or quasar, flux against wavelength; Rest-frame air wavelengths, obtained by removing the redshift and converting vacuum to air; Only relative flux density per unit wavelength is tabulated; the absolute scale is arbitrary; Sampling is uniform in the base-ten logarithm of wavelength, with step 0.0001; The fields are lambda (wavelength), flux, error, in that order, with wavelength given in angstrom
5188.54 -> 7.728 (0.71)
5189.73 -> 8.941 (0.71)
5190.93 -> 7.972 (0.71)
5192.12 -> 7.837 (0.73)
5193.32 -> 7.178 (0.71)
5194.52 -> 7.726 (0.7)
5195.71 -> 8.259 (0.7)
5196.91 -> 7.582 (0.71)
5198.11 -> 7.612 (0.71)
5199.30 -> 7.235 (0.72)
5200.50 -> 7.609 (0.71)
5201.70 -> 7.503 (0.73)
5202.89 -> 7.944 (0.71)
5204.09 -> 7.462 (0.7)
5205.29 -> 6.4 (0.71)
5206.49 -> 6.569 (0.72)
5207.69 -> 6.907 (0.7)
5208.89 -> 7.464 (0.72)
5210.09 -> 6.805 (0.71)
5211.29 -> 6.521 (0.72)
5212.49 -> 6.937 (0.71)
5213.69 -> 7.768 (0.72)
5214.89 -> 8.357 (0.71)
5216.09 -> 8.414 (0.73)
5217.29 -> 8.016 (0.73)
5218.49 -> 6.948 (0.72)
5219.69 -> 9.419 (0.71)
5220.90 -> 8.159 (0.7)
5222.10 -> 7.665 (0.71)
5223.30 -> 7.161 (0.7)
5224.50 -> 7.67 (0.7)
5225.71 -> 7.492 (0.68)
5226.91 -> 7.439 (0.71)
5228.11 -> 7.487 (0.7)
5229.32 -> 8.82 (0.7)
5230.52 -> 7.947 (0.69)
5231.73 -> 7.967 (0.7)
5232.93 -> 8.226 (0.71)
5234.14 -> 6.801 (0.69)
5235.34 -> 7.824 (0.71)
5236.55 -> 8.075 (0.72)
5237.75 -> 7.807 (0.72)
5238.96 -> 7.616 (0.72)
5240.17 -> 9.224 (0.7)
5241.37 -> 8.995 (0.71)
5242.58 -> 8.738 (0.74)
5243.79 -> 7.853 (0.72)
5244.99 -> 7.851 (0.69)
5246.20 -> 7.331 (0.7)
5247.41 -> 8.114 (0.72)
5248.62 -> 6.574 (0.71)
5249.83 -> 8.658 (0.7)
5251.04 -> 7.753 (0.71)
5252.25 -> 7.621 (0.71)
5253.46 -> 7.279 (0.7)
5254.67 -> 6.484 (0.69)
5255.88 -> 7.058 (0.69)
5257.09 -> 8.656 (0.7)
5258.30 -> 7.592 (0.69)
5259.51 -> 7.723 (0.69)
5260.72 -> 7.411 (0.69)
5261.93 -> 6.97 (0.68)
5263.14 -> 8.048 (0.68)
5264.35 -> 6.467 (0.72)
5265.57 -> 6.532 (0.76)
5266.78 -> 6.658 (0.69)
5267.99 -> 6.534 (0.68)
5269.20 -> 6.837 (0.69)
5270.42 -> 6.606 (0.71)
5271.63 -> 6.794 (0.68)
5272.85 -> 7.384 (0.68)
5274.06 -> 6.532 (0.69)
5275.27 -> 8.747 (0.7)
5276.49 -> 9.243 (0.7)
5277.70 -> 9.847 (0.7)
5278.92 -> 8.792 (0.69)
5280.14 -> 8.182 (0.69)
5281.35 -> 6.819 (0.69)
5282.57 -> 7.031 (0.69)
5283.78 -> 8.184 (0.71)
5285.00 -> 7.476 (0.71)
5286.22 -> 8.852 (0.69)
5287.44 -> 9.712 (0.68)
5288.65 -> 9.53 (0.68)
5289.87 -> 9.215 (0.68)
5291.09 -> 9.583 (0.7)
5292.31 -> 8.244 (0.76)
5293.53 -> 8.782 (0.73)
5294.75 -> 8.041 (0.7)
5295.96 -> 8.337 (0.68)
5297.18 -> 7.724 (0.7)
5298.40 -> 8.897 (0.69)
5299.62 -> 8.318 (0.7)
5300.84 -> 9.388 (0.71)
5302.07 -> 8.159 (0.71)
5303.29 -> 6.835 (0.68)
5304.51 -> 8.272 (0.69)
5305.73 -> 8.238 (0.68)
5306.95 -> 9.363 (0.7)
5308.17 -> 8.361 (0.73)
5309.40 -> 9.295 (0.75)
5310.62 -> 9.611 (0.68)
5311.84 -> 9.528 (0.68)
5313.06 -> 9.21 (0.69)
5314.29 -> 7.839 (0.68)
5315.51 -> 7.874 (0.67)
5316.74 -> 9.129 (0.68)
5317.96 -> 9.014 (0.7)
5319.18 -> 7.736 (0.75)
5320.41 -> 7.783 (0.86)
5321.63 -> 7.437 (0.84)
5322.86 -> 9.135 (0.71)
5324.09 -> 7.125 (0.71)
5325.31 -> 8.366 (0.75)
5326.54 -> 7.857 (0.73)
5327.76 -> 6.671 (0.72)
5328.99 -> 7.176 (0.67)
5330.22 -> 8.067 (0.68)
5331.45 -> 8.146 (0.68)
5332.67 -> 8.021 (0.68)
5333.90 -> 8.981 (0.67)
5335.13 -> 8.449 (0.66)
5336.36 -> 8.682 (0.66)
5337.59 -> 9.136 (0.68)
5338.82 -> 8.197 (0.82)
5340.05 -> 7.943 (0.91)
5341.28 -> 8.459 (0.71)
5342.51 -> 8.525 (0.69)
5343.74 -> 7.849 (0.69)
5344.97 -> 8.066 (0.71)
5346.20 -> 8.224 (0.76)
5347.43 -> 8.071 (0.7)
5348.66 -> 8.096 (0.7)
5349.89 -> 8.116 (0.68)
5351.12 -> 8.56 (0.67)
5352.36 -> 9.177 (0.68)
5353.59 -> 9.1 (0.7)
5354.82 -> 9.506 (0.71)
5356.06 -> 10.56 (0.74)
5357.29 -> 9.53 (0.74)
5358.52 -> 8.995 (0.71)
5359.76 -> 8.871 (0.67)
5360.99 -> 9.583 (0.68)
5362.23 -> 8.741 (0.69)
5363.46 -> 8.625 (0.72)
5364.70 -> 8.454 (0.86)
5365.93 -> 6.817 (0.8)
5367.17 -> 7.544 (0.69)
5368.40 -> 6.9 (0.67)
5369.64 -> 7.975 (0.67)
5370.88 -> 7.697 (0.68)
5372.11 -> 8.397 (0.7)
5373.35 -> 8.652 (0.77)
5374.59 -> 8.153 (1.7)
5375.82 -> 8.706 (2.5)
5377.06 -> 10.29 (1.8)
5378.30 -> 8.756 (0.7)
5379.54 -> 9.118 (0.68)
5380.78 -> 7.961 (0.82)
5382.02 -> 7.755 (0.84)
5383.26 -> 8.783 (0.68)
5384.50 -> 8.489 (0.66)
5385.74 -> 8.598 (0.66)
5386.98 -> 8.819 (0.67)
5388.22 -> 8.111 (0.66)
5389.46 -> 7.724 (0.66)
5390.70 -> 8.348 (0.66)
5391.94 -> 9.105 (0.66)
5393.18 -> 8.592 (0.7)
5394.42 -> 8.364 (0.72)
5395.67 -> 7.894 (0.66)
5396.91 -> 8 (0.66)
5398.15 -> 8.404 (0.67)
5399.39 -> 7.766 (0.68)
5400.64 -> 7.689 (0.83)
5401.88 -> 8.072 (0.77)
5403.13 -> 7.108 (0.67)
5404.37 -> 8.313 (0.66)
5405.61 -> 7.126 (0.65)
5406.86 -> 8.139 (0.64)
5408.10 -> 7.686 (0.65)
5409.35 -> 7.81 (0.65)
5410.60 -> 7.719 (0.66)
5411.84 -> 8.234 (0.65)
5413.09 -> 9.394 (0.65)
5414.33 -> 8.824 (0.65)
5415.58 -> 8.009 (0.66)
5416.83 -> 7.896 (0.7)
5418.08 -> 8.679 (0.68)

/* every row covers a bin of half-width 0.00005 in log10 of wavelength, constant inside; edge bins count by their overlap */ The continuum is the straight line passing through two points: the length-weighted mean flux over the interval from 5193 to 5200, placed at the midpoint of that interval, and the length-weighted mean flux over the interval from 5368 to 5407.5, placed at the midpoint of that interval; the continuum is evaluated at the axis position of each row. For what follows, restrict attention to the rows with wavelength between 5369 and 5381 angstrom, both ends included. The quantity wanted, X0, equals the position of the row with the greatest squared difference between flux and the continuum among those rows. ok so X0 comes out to 5377.06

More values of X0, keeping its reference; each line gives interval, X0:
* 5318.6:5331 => 5327.76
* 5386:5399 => 5391.94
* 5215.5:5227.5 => 5219.69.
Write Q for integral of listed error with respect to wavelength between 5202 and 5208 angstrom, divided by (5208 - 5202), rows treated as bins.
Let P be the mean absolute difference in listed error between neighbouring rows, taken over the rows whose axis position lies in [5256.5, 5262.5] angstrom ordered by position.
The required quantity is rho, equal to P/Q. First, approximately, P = 0.0050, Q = 0.710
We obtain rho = 0.007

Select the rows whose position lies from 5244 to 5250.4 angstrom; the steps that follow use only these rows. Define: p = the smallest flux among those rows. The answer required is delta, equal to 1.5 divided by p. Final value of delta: 0.228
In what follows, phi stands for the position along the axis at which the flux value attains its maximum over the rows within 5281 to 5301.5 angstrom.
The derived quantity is 5287.44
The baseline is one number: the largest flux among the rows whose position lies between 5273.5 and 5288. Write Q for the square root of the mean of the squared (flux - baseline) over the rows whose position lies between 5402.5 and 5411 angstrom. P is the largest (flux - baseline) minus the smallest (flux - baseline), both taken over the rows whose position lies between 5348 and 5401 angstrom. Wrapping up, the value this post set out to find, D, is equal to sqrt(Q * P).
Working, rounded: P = 3.7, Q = 2.2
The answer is 2.9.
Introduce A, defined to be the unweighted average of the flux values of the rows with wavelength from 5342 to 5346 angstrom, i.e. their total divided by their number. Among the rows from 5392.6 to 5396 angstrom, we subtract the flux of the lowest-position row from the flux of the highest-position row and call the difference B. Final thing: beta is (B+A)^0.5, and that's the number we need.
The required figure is 2.73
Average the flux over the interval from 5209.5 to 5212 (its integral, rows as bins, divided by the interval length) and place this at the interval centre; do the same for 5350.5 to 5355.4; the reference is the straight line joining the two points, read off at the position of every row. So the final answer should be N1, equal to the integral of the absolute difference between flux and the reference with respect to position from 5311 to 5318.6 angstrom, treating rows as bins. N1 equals 6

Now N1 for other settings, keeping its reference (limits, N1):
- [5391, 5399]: 11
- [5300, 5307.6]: 5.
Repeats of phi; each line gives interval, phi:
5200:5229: 5219.69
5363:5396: 5377.06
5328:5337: 5333.90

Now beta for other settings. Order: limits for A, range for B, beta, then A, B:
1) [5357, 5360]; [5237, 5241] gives 3.25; 9.1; 1.4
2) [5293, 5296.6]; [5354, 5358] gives 2.90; 8.4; 0.0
